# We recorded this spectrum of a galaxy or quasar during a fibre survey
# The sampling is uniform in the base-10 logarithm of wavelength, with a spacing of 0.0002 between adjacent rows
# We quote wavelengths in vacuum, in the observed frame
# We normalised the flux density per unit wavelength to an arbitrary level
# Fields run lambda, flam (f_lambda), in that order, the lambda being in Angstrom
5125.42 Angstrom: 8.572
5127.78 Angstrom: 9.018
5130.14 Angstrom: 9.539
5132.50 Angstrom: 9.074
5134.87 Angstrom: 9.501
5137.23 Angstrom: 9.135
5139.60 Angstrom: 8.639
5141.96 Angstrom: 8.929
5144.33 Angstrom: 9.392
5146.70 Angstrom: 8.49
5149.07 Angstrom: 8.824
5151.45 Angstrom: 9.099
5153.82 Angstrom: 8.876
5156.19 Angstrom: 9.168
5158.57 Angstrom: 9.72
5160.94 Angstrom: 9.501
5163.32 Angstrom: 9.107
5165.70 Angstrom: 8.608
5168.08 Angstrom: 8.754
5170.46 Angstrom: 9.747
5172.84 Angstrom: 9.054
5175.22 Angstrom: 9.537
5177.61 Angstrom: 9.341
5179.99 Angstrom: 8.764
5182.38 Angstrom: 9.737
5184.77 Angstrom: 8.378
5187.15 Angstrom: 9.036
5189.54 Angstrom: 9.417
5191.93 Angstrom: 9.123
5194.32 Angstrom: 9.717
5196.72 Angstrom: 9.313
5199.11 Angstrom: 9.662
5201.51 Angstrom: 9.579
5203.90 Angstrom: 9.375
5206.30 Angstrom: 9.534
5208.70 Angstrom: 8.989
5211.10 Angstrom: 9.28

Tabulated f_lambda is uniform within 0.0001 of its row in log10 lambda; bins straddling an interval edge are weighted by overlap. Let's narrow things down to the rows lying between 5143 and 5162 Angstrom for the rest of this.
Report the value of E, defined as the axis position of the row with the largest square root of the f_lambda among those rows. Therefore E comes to 5158.57 Angstrom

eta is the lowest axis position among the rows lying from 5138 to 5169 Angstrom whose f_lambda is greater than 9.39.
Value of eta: 5144.33 Angstrom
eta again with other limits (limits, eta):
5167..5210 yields 5170.46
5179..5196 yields 5182.38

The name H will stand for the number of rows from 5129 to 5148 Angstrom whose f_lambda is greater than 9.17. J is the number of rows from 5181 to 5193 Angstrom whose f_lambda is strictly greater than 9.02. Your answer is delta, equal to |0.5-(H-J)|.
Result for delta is 1.5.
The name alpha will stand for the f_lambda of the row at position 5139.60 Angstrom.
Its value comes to 8.639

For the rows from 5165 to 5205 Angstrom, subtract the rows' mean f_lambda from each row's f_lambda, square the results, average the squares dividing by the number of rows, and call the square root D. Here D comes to 0.411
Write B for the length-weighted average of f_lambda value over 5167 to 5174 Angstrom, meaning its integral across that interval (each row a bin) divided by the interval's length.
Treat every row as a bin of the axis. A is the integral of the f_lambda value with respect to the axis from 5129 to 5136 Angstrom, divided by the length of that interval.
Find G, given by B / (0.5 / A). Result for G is 172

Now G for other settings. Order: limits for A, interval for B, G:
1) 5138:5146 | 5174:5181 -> 165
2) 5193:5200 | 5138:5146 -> 171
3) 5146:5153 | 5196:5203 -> 168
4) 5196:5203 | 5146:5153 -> 168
